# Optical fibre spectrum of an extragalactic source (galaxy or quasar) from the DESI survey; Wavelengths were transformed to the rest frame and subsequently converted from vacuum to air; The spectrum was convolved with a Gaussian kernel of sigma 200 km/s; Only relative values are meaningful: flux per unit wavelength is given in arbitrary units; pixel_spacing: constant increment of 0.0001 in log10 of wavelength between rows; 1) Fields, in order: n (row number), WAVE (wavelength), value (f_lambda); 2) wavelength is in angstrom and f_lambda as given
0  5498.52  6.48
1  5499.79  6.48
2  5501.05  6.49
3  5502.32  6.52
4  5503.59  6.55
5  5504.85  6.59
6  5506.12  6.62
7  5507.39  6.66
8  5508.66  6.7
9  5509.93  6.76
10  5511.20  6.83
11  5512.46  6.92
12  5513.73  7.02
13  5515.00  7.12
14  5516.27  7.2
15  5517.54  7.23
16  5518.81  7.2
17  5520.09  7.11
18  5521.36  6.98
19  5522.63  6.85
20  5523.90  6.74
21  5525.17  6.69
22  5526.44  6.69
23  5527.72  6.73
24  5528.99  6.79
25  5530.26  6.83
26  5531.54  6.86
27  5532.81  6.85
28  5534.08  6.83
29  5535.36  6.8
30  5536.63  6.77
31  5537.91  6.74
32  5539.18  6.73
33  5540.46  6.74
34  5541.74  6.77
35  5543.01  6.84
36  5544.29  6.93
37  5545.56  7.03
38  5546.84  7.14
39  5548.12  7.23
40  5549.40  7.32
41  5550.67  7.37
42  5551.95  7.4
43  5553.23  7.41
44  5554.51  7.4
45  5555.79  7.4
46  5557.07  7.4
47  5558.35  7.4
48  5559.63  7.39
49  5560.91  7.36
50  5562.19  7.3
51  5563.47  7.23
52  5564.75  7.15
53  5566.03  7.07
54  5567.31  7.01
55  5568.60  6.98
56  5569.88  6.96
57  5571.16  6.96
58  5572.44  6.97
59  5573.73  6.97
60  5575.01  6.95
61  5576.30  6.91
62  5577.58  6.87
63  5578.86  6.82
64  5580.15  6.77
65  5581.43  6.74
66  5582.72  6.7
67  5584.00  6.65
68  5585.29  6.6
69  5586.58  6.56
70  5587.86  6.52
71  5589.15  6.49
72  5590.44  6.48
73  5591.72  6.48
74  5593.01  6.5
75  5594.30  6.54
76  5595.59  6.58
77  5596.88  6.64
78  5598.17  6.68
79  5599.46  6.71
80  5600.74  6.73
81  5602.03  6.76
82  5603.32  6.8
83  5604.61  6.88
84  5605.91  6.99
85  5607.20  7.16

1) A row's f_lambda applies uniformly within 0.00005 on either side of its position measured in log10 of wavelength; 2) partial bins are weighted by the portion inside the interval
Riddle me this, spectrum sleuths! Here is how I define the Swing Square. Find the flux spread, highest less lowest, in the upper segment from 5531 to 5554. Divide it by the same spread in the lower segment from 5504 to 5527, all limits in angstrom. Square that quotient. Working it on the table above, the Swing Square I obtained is 1.129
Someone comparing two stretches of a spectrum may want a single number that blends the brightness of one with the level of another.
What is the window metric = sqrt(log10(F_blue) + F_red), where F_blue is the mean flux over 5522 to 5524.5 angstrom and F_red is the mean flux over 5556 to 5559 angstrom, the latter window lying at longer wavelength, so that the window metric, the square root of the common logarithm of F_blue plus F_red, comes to 2.87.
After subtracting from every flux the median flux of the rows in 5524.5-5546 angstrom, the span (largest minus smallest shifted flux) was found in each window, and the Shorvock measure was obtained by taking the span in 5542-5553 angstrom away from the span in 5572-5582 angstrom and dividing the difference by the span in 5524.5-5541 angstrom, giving -1.9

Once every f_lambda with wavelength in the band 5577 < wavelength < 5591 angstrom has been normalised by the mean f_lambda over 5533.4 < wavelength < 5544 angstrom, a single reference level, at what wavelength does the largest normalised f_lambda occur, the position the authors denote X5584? 5577.58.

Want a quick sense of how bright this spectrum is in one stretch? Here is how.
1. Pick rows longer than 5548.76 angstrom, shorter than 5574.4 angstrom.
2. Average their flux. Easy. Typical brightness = 7.2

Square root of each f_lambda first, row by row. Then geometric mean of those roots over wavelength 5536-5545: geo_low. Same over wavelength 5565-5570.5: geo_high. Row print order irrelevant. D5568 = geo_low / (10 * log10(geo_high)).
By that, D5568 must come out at 0.616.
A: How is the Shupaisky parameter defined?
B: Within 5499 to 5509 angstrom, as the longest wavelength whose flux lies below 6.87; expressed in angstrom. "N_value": 5508.66 angstrom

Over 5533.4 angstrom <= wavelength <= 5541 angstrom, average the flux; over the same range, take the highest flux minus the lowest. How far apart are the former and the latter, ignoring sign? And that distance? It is 6.67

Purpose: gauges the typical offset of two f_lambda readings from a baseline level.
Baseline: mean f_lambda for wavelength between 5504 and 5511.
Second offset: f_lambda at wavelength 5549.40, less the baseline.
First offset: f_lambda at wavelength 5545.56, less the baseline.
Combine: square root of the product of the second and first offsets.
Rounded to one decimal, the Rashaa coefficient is 0.5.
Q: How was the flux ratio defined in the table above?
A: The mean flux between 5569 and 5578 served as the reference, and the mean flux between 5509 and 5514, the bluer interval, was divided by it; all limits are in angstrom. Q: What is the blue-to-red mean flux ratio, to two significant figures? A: 0.99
